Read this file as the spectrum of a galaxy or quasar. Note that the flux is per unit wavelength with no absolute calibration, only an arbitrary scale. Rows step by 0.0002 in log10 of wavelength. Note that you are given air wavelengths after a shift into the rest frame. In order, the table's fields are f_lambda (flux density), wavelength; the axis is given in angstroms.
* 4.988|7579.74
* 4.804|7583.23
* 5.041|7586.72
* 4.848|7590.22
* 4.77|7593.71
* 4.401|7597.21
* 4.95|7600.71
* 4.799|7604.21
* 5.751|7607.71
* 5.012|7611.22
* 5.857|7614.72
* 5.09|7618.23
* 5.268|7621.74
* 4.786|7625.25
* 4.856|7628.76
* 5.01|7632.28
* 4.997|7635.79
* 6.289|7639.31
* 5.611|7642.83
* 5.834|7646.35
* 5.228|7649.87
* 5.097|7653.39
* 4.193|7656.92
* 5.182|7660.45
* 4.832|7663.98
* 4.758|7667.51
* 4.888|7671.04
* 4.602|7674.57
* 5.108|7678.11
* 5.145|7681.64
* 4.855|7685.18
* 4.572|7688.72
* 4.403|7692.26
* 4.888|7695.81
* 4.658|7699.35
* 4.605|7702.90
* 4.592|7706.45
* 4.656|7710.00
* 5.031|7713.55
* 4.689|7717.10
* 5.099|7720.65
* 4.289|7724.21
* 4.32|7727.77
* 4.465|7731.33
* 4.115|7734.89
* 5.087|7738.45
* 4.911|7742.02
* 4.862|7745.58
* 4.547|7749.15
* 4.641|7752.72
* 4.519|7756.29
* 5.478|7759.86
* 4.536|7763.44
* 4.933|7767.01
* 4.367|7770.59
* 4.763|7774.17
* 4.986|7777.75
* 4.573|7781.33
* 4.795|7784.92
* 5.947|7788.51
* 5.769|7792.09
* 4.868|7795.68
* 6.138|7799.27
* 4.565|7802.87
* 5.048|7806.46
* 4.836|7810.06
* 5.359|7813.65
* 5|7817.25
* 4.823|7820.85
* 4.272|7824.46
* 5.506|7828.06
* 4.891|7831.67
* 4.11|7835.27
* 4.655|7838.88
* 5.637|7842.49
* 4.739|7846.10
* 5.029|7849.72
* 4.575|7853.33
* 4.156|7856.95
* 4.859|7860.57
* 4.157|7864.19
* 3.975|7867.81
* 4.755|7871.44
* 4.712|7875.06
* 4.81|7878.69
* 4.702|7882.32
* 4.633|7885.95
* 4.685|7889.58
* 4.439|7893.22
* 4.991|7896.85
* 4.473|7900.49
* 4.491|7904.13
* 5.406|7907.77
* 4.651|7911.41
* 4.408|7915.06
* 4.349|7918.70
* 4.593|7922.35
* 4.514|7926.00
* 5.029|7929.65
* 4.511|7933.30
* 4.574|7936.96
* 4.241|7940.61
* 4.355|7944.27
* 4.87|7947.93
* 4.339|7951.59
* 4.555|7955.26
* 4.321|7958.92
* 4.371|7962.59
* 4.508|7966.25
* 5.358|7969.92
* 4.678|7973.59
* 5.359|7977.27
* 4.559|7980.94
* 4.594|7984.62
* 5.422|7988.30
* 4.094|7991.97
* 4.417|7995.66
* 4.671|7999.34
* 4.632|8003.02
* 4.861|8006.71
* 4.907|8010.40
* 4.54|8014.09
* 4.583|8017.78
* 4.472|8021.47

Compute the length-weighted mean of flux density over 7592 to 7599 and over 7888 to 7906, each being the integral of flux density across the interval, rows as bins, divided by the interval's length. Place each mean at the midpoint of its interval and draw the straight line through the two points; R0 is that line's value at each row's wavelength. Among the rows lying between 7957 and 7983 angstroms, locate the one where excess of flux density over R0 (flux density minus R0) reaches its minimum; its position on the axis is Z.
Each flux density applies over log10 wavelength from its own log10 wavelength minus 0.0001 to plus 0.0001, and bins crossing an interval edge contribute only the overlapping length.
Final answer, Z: 7958.92 angstroms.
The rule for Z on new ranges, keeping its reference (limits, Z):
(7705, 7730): 7724.21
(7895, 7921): 7918.70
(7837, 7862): 7856.95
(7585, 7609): 7597.21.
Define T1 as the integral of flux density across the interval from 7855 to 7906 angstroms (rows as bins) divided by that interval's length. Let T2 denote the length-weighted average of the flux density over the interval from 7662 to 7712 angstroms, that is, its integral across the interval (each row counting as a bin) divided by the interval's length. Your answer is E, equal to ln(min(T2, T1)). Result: 1.52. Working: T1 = 4.6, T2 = 4.76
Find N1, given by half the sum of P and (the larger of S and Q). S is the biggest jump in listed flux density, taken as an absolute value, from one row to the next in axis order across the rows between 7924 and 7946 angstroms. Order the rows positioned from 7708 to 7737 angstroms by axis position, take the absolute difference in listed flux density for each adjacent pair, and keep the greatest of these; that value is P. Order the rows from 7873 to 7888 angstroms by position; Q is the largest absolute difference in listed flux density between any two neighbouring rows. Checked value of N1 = 0.7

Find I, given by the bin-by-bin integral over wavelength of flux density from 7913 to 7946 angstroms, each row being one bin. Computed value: 149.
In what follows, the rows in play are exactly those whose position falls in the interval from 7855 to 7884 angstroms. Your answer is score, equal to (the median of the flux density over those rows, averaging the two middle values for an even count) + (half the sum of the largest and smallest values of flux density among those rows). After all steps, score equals 9.1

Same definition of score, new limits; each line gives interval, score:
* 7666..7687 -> 9.7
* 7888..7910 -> 9.5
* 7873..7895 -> 9.3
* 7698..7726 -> 9.4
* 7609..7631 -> 10.4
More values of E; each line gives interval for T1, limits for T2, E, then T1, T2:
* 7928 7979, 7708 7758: 1.54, 4.6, 4.66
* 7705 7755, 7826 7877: 1.54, 4.7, 4.70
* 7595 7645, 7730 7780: 1.55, 5.2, 4.73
